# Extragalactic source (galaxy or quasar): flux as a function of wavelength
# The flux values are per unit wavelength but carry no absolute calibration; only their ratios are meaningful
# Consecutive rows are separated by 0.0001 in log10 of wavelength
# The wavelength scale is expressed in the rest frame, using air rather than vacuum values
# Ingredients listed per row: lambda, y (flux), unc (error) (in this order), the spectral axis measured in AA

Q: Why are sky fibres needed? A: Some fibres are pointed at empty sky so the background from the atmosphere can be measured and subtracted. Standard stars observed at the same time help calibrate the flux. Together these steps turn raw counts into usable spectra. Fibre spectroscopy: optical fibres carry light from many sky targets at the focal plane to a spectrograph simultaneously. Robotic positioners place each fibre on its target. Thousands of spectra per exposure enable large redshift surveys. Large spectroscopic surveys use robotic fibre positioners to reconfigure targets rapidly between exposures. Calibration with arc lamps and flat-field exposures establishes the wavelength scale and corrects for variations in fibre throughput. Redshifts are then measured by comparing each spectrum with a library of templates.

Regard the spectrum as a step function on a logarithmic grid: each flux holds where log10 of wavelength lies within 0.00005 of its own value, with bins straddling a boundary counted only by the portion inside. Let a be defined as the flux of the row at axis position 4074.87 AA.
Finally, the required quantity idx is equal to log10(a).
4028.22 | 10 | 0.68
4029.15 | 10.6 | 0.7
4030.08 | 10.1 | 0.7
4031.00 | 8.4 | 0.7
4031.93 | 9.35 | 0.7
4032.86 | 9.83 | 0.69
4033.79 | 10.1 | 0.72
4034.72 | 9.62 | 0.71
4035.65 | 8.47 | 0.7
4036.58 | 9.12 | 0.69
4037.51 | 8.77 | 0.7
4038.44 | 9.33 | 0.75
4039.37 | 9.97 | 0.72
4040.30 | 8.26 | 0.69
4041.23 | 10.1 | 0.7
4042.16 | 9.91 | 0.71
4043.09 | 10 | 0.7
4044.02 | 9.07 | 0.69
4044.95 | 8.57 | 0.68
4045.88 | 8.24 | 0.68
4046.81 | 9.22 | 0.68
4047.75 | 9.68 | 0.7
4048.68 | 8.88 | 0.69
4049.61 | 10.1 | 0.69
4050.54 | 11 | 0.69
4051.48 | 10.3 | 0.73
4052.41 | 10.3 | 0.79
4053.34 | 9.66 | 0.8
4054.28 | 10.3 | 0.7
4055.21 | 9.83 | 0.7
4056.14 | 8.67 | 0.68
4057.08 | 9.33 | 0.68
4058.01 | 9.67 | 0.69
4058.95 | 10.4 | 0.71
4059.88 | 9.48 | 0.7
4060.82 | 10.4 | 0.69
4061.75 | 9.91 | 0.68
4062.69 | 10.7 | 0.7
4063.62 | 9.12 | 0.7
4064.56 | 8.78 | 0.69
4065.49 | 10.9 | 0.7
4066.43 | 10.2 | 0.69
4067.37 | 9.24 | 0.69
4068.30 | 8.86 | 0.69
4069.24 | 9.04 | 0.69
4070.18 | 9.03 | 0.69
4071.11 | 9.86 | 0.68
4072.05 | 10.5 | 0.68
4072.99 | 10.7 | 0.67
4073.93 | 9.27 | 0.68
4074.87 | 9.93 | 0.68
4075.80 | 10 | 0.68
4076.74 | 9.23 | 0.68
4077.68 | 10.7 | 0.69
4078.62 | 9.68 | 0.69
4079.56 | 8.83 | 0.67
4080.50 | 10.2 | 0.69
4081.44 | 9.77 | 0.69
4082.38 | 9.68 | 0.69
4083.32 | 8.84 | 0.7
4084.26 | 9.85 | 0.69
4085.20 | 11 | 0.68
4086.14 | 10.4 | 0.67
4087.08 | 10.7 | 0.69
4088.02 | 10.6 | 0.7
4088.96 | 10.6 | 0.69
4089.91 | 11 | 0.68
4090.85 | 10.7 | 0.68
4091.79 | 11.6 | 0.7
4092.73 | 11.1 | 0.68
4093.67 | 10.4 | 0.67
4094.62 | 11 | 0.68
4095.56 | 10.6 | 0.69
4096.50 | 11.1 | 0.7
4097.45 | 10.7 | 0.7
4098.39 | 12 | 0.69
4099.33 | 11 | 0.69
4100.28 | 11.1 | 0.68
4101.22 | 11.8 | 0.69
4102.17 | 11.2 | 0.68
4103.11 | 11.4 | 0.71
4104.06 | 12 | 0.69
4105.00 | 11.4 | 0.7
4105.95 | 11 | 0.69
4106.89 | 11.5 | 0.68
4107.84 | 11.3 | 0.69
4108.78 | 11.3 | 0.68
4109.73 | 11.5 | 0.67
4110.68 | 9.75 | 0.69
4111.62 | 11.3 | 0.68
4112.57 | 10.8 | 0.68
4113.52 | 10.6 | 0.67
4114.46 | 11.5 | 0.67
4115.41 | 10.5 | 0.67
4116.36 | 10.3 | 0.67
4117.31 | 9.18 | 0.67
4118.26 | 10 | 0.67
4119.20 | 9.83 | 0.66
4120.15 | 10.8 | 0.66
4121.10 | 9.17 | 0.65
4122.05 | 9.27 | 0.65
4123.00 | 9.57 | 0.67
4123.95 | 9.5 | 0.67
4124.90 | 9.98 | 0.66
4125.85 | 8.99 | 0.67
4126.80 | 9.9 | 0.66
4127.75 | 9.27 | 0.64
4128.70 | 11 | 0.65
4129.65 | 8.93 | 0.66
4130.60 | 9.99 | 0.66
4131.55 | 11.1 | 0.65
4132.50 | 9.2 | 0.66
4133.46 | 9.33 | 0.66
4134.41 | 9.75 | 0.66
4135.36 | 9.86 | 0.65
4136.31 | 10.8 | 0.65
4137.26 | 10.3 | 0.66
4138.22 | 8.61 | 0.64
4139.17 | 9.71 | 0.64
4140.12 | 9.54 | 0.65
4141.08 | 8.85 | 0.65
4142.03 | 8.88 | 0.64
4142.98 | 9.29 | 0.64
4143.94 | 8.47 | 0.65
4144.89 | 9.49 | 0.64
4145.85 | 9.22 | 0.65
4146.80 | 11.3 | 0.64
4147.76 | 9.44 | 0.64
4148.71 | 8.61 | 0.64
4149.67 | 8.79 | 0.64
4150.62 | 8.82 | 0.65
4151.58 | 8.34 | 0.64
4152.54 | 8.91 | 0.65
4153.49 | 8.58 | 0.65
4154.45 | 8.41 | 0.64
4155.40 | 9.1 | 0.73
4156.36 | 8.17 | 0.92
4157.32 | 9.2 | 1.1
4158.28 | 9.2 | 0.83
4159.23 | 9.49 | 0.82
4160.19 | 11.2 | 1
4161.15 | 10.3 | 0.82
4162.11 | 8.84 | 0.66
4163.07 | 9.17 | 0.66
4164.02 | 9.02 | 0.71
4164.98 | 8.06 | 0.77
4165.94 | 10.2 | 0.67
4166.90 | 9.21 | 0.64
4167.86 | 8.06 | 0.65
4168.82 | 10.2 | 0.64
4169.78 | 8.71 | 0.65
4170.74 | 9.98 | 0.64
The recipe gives 1.00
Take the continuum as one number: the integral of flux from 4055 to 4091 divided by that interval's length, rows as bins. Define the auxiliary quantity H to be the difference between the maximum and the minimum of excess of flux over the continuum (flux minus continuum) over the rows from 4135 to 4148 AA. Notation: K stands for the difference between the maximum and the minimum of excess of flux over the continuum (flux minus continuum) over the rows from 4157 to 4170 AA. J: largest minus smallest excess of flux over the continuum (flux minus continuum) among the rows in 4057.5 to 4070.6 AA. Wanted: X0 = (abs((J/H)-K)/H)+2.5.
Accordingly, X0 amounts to 3.3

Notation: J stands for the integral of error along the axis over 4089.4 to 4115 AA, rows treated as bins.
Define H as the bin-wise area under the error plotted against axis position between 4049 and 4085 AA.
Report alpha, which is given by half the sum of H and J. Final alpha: 21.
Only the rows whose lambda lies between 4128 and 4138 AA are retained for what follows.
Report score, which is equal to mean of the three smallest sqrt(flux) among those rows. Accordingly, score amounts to 3.03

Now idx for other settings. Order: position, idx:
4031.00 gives 0.92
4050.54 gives 1.04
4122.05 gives 0.97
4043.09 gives 1.00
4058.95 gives 1.02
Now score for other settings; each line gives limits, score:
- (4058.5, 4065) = 3.02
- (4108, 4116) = 3.21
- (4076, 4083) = 3.04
